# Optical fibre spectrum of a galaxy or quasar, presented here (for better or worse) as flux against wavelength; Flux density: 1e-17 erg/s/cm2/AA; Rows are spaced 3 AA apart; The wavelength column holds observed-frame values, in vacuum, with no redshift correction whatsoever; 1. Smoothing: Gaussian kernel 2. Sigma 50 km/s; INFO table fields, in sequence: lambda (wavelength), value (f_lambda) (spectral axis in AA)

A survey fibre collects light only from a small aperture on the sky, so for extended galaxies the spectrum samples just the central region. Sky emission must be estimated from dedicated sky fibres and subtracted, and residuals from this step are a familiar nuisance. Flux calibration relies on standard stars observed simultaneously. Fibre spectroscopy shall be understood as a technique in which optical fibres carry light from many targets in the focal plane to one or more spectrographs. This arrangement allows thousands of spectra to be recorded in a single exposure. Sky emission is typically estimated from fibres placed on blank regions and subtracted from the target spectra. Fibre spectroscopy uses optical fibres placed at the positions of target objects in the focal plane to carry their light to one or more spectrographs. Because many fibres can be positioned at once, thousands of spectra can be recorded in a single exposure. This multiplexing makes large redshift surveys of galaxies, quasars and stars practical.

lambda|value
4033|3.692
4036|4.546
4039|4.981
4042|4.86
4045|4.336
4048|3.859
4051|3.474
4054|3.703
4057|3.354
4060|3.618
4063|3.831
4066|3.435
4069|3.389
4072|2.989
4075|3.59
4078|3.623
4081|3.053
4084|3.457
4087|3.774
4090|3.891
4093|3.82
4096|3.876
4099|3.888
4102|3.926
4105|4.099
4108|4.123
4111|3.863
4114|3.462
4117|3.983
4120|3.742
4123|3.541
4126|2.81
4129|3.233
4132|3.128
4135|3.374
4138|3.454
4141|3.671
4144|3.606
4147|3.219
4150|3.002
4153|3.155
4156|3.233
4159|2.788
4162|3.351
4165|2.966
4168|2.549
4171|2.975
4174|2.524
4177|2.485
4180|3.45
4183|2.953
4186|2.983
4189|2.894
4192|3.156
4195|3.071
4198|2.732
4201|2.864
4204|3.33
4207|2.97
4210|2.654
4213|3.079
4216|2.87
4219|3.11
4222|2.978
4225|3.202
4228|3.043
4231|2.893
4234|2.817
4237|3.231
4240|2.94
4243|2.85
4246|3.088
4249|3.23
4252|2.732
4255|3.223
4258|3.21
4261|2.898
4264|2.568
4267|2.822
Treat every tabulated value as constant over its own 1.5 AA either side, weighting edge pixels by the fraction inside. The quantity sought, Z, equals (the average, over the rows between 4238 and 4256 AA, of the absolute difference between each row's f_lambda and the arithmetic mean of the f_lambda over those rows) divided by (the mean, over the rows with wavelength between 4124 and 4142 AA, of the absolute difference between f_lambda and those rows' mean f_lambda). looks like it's 0.8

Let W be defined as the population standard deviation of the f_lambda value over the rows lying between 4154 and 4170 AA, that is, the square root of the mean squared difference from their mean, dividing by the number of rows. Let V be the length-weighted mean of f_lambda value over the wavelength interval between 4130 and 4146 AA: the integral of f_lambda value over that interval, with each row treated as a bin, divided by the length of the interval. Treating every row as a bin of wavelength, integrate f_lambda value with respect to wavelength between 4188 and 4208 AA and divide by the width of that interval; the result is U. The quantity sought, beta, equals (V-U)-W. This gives 0.1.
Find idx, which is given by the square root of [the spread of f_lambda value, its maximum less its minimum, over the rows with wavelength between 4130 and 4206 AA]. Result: 1.09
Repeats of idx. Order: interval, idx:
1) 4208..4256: 0.76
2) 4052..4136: 1.15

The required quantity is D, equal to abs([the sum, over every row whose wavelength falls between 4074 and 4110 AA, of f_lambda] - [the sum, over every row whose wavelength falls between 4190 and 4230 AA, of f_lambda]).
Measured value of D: 6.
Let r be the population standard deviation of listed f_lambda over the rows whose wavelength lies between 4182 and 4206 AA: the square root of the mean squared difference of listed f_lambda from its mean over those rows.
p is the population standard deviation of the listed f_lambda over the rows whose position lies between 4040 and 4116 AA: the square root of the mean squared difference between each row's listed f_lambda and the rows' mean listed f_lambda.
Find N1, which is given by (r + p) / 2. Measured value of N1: 0.280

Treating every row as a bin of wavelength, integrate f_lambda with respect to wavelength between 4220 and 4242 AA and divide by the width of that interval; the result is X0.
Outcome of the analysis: 3.01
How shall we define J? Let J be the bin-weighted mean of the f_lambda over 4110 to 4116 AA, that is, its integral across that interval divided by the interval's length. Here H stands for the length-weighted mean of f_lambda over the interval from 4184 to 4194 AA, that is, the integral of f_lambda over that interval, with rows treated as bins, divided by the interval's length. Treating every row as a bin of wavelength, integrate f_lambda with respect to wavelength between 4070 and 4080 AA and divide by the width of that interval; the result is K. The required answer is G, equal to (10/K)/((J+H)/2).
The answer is 0.88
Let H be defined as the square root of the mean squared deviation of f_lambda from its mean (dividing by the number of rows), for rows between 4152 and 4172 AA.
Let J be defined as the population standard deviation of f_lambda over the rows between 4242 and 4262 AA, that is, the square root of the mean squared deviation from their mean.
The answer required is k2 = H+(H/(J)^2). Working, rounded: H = 0.25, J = 0.190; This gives 7.3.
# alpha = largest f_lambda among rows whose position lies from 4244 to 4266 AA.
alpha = 3.23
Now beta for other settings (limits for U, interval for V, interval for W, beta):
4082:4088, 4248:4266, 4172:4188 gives -0.9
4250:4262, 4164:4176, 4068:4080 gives -0.5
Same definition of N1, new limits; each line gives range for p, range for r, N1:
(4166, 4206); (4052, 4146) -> 0.302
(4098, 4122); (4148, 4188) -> 0.246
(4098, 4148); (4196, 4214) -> 0.291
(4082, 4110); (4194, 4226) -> 0.187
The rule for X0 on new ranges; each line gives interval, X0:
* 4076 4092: 3.57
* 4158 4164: 3.08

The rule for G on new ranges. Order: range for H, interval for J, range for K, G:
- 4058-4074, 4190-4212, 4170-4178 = 1.17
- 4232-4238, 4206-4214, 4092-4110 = 0.86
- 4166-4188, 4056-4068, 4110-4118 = 0.83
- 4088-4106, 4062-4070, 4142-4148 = 0.78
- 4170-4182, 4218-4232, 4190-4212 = 1.14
